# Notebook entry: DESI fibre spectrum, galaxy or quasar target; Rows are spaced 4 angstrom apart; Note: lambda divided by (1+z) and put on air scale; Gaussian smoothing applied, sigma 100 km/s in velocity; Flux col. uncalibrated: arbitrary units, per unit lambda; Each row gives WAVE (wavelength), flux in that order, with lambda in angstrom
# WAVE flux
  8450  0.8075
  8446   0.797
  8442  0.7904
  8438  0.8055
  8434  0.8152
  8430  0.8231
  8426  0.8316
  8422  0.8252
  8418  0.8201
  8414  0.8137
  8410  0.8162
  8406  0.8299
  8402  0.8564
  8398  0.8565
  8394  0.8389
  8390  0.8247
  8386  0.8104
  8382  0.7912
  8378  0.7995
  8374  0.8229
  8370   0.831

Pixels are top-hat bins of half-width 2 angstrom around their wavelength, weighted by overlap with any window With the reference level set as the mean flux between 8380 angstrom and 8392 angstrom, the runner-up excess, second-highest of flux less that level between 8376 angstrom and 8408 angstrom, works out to 0.05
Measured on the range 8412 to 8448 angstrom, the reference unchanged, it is 0.02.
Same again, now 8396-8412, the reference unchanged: 0.05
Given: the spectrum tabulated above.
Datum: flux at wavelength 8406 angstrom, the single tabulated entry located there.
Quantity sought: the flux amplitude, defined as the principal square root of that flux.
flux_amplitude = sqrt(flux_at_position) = 0.911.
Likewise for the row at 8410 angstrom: 0.903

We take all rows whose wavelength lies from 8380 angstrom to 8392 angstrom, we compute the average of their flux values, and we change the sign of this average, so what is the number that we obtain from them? -0.809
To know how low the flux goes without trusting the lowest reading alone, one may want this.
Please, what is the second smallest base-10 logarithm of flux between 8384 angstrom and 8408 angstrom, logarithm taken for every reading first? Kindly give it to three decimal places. -0.084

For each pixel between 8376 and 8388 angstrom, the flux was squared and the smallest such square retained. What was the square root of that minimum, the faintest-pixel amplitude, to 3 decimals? 0.791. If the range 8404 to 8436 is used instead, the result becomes 0.814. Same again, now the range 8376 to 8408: 0.791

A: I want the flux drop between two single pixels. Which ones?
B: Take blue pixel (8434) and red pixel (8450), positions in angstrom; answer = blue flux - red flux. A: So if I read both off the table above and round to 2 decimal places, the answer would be 0.01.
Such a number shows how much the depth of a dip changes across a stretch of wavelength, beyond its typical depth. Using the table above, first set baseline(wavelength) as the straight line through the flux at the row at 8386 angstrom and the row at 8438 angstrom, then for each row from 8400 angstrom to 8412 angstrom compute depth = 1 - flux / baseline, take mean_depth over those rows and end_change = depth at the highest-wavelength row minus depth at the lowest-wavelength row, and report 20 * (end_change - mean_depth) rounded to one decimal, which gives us 1.6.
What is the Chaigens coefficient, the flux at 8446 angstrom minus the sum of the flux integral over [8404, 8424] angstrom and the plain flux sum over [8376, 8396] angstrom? -19.69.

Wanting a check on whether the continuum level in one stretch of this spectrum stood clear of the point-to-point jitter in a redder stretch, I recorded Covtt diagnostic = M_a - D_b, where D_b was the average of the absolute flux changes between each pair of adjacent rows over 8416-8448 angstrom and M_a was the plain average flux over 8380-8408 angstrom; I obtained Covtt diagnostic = 0.821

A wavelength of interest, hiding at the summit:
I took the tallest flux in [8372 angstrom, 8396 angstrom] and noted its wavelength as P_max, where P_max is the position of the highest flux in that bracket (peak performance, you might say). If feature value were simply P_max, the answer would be 8394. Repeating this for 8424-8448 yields 8426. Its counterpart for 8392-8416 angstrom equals 8398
